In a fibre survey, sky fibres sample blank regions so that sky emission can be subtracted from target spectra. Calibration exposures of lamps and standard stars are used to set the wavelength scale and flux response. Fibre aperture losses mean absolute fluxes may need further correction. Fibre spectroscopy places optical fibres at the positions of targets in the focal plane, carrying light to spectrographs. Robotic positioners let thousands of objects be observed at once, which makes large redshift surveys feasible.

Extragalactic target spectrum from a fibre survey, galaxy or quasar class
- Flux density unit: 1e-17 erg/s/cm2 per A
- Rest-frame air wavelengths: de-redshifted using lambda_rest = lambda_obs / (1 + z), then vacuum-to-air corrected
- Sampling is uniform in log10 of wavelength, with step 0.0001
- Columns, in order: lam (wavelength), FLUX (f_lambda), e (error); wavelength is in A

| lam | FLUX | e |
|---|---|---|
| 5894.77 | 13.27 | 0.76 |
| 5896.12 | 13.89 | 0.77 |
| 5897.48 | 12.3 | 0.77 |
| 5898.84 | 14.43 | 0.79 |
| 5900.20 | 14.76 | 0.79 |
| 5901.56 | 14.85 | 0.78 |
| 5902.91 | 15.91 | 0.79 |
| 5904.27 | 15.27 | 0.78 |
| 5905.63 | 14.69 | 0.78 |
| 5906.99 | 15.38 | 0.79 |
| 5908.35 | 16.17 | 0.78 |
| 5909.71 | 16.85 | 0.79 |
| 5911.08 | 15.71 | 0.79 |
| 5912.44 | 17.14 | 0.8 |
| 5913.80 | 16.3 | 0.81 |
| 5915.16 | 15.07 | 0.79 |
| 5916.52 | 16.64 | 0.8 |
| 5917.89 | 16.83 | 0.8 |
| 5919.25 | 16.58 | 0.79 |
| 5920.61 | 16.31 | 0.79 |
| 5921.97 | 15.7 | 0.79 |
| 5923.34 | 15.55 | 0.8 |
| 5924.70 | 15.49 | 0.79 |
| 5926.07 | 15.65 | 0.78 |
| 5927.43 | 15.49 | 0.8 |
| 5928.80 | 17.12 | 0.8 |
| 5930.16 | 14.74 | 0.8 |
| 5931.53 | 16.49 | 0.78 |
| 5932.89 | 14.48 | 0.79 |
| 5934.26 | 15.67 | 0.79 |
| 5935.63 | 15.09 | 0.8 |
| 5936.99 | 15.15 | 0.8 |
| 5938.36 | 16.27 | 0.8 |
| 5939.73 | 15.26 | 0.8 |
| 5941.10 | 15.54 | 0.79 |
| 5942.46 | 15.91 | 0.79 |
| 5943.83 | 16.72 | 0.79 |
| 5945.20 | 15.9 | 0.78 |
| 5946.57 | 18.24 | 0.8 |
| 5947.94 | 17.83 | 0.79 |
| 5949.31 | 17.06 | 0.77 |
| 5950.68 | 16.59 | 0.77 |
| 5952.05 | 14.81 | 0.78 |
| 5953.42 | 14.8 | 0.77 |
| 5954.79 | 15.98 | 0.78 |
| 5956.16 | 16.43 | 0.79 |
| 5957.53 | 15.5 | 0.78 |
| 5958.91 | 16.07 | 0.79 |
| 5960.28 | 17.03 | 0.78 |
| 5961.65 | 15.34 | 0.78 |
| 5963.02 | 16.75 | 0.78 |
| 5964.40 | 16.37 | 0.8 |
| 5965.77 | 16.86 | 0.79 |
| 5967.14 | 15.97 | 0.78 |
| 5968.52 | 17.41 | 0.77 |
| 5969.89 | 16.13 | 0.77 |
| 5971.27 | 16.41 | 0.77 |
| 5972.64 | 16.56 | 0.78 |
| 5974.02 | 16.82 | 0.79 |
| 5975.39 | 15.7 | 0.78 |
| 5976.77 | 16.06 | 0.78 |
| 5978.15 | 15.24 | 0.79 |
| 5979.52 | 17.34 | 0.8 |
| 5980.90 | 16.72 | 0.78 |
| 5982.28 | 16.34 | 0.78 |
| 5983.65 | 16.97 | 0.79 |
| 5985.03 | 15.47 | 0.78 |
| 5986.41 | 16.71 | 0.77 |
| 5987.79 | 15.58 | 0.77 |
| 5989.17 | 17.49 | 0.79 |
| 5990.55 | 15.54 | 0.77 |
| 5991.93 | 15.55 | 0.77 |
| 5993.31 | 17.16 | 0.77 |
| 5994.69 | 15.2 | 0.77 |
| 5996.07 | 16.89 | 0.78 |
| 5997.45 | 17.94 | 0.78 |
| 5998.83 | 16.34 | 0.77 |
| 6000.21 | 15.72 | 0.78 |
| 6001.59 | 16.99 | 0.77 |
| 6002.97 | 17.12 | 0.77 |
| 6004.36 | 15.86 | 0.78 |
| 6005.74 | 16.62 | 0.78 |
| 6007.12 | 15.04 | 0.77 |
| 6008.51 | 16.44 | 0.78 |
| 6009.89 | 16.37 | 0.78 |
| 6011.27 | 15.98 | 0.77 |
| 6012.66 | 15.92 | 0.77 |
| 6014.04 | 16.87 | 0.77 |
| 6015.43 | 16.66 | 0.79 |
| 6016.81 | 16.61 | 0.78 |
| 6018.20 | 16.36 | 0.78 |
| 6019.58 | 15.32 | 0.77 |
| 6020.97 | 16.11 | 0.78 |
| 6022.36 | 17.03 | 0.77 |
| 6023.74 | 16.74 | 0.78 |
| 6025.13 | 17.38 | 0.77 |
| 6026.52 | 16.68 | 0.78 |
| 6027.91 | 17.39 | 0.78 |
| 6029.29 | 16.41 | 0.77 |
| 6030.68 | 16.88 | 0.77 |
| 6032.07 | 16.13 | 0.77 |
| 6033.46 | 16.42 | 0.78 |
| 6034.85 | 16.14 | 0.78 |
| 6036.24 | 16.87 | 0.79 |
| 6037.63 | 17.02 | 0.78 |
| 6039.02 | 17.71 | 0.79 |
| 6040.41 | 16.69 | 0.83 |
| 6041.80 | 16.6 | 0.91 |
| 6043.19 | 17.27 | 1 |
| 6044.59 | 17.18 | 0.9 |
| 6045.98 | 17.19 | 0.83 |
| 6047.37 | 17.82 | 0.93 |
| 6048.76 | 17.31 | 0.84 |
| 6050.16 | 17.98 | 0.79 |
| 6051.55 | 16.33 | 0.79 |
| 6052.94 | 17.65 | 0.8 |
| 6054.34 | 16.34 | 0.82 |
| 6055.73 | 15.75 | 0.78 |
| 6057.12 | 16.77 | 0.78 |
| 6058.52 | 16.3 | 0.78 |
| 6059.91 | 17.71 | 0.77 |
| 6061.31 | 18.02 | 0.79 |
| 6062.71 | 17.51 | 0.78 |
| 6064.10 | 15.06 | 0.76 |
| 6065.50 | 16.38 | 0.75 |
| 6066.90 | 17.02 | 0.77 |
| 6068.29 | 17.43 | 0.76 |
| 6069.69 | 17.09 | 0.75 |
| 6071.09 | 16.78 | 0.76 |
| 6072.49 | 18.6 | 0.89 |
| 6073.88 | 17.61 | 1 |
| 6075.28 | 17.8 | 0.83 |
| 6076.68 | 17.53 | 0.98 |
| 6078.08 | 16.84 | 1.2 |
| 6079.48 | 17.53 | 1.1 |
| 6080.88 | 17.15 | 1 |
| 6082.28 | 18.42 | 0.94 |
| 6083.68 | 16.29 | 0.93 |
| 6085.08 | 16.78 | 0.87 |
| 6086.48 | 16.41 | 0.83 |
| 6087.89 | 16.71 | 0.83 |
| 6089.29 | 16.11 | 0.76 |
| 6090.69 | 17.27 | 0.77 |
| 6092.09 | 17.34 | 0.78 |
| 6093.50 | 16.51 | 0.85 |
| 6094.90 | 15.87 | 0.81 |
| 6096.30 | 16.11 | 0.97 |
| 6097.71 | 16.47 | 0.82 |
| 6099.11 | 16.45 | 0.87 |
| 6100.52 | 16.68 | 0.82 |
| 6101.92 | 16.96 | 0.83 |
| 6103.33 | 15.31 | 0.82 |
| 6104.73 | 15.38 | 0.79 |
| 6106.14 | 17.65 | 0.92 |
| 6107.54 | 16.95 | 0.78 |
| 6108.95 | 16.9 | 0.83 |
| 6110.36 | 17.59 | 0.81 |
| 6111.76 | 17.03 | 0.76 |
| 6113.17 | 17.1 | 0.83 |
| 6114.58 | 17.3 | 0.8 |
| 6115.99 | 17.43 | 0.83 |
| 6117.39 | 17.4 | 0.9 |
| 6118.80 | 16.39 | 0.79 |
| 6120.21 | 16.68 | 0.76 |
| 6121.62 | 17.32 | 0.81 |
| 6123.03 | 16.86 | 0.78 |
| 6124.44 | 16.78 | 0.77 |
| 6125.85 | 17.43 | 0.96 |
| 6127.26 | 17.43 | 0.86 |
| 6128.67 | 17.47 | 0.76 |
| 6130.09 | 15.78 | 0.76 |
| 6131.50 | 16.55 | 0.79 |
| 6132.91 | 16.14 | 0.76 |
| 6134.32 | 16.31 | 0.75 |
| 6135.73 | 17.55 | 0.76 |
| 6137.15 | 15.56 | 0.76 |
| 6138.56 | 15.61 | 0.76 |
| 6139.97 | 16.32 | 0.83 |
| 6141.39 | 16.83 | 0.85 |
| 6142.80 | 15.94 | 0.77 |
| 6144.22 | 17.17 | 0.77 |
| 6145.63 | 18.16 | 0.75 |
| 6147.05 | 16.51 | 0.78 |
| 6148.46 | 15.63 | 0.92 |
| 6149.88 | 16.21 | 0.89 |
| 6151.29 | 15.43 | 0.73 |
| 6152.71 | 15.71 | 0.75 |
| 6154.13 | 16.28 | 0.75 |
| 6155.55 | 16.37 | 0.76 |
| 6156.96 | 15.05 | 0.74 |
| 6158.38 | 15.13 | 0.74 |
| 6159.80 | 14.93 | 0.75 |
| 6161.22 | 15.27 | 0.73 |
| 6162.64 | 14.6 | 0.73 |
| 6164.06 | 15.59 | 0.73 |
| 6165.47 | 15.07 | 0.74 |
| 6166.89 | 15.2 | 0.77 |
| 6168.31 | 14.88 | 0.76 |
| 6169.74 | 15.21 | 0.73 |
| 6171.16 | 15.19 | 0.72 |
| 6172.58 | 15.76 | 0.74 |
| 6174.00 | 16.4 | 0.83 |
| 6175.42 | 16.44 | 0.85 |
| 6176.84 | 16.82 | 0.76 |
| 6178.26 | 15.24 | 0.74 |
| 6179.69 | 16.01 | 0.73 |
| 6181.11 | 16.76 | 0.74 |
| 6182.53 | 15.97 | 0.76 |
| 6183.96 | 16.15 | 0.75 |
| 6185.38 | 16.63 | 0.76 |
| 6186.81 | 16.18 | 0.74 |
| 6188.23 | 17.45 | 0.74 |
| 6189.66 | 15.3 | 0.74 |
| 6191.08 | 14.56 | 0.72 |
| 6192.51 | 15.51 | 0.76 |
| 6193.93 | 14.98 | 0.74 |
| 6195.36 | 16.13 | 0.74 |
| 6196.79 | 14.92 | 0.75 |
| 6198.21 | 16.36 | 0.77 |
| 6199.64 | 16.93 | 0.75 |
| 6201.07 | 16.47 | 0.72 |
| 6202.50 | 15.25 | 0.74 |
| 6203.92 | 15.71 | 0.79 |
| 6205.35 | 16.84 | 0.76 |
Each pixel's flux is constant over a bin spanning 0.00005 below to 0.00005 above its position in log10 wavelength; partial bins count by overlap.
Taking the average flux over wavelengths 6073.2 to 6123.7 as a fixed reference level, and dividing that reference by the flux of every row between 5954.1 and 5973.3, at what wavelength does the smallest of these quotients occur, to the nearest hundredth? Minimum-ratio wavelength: 5968.52 A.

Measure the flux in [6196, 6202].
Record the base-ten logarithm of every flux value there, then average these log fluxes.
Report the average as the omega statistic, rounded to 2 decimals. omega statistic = 1.21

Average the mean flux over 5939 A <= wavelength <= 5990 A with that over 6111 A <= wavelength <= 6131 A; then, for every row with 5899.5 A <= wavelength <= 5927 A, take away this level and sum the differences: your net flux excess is -17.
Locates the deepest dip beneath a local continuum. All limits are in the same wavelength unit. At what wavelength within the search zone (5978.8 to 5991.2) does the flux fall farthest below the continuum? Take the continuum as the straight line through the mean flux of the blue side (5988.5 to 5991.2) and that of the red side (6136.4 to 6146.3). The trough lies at 5985.03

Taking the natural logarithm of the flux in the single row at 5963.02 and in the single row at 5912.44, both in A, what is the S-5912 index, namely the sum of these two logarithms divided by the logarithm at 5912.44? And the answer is 1.99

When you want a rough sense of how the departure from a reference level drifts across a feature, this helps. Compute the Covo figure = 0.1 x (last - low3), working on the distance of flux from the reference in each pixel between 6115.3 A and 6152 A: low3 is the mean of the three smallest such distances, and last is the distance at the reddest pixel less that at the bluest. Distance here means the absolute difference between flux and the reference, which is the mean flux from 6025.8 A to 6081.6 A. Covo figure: 0.10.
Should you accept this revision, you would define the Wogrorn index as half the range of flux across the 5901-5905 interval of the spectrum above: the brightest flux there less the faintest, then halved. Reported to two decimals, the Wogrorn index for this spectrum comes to 0.53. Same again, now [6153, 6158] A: 0.66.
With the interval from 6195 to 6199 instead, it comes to 0.72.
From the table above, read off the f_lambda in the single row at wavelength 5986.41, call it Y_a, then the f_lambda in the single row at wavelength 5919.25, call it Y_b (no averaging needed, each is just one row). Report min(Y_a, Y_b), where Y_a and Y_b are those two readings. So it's 16.6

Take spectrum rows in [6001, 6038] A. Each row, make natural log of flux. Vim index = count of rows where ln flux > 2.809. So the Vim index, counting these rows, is 14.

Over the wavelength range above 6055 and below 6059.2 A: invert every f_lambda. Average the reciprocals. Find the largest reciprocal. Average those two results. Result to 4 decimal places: 0.0625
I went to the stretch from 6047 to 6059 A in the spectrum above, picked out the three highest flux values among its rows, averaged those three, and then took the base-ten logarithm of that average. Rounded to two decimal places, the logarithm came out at 1.25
